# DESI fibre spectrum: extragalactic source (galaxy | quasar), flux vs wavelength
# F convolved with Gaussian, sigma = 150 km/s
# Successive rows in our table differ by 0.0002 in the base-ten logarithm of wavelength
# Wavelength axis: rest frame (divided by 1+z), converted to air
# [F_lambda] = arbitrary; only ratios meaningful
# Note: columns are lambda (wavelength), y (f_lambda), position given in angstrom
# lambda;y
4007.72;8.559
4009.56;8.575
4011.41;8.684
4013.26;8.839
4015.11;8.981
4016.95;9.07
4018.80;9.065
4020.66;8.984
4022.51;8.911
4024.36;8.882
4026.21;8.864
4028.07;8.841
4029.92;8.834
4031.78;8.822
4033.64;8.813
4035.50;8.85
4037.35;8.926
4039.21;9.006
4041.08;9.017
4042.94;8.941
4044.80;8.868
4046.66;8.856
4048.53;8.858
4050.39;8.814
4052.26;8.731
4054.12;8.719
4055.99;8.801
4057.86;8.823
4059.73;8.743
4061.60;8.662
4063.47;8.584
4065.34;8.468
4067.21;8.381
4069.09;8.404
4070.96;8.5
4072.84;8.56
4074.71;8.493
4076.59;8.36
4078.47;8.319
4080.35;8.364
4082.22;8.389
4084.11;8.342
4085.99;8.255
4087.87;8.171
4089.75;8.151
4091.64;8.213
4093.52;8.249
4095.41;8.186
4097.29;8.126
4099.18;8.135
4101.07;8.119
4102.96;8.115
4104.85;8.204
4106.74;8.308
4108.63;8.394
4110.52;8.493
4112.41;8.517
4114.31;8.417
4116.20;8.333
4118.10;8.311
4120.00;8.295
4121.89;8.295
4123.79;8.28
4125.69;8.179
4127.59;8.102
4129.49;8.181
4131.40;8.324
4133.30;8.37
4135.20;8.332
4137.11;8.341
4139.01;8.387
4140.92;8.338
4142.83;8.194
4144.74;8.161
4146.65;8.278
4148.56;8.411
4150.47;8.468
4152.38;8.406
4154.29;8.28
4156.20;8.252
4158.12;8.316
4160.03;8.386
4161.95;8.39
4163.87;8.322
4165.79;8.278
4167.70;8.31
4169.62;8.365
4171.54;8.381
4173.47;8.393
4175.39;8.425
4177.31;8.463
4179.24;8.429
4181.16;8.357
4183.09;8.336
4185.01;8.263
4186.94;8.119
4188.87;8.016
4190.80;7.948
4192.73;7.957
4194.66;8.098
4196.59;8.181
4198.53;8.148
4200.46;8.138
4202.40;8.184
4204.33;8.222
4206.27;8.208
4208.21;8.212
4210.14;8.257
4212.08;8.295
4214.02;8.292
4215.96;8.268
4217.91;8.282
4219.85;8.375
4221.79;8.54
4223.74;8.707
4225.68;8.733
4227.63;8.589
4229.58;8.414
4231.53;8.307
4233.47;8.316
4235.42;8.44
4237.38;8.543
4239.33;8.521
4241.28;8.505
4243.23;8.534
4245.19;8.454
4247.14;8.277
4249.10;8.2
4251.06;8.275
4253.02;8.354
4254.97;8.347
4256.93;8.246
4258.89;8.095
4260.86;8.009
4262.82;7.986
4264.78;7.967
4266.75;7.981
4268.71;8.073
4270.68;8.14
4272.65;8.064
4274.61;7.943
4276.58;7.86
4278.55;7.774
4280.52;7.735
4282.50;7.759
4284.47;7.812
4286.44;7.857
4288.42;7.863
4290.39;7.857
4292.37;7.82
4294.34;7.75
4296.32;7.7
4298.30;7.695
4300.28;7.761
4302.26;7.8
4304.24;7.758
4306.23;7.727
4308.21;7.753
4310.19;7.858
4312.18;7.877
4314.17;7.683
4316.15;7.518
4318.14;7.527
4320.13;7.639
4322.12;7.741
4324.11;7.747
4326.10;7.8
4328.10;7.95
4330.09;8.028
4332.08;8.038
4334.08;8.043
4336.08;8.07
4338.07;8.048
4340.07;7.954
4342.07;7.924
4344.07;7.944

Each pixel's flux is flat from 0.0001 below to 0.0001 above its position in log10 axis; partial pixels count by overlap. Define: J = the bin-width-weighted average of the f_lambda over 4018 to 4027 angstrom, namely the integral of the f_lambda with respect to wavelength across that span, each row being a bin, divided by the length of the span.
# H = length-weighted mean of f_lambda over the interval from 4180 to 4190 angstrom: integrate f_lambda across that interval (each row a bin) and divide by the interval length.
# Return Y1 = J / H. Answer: 1.09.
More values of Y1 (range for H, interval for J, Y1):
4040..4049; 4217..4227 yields 0.96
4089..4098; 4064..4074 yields 1.03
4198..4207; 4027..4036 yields 1.08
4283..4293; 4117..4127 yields 1.05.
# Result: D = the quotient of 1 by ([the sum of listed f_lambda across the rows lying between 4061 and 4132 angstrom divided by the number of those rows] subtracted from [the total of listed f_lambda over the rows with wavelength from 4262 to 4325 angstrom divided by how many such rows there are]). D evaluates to -2.0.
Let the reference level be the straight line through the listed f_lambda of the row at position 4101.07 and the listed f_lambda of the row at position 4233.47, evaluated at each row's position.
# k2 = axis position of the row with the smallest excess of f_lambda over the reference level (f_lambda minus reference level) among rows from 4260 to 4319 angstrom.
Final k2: 4316.15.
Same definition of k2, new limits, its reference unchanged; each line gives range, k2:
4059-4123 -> 4102.96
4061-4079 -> 4078.47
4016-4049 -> 4033.64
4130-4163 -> 4144.74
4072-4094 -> 4089.75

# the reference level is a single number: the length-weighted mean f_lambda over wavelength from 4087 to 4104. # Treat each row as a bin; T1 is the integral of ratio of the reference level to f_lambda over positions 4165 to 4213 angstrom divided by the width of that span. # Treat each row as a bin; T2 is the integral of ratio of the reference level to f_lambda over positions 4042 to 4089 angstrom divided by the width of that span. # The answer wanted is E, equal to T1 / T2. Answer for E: 1.04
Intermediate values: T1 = 0.991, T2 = 0.95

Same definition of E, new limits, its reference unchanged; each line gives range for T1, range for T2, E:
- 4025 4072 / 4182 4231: 0.94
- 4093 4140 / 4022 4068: 1.06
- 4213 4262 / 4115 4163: 0.99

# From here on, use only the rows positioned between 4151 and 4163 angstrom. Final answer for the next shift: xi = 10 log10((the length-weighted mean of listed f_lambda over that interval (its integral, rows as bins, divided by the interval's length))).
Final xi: 9.21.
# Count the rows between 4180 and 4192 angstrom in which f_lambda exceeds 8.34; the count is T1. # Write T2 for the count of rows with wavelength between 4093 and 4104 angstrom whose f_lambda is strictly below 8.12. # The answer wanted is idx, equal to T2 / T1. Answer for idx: 2.00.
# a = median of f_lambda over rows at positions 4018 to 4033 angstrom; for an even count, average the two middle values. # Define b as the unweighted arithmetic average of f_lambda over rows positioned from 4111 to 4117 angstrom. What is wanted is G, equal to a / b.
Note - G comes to 1.05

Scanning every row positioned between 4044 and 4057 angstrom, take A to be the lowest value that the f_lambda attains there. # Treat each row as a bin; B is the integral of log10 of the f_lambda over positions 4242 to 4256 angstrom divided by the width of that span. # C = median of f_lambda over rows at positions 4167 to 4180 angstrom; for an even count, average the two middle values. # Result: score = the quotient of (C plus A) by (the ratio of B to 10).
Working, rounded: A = 8.719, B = 0.92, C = 8.39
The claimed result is 186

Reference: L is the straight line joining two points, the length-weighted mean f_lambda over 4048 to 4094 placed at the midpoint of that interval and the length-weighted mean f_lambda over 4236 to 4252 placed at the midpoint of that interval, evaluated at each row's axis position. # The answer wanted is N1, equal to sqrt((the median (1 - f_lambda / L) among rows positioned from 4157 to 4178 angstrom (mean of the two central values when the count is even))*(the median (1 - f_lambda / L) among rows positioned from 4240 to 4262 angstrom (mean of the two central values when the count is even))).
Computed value 0.011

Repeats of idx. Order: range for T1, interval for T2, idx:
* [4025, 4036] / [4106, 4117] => 0.00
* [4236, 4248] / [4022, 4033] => 0.00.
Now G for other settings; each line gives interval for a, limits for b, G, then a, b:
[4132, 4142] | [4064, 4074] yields 0.99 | 8.3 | 8.46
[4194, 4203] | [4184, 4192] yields 1.01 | 8.1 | 8.09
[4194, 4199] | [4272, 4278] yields 1.02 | 8.1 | 7.96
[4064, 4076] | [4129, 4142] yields 1.02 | 8.5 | 8.32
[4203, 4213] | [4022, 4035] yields 0.93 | 8.2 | 8.85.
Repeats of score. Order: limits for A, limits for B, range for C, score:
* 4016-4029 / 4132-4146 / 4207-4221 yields 186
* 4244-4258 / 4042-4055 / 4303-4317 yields 169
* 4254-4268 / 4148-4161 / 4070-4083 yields 177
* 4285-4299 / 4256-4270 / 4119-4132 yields 176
